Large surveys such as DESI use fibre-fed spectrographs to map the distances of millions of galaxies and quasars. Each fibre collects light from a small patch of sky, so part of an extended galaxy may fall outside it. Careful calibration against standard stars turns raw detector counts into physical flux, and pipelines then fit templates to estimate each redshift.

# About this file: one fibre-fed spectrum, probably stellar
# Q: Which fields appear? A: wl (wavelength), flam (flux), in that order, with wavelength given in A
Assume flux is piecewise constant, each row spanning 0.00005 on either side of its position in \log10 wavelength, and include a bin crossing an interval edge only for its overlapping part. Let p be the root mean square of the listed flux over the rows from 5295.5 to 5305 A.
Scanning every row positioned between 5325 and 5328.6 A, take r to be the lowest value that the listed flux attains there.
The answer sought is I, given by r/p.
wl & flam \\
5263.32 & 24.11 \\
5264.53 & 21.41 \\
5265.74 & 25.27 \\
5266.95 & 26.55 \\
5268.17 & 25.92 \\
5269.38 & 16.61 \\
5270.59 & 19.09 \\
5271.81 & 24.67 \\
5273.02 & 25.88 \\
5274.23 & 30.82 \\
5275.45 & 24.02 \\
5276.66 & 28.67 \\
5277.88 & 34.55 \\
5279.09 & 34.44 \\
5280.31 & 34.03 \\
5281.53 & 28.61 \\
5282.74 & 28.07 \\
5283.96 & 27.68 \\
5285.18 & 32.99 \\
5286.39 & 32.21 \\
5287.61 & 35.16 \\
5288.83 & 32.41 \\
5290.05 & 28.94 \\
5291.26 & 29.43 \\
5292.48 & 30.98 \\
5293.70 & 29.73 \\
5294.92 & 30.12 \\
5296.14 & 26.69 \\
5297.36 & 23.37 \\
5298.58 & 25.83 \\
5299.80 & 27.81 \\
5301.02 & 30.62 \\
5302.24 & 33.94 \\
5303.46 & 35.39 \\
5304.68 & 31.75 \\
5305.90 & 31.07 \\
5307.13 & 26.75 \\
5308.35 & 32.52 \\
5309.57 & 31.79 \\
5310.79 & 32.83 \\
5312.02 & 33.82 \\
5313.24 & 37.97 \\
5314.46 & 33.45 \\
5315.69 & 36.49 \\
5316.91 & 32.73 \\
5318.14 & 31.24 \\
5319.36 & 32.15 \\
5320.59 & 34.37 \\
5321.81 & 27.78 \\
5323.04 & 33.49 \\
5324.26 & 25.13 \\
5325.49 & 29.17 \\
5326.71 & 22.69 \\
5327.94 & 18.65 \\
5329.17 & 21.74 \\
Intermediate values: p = 29.7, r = 18.65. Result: 0.6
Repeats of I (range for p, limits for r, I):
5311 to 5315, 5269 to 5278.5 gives 0.5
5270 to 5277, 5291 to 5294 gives 1.1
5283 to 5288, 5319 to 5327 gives 0.7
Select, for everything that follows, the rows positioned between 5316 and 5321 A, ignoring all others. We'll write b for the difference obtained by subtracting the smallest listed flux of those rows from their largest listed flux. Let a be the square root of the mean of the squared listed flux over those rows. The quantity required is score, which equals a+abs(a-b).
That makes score 62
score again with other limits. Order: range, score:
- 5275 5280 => 51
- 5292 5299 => 48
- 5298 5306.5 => 53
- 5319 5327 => 47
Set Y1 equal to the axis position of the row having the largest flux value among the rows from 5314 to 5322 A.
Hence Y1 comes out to 5315.69 A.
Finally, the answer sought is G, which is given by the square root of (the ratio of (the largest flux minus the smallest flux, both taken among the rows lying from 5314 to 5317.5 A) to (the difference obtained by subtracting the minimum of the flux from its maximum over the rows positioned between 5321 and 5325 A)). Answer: 0.67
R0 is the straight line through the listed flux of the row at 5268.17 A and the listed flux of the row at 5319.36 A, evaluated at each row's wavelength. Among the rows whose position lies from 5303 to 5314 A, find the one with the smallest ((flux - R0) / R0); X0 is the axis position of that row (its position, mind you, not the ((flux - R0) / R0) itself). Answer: 5307.13 A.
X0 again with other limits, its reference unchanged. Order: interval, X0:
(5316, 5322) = 5321.81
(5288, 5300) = 5297.36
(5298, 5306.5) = 5298.58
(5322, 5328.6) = 5327.94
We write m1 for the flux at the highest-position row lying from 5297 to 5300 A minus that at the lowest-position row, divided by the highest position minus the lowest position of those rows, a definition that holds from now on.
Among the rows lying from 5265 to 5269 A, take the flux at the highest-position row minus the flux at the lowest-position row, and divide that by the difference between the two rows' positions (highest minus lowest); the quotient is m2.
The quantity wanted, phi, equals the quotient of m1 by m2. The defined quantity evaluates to 6.8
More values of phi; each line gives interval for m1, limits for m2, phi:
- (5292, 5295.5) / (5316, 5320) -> 1.5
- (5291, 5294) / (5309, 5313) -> 0.1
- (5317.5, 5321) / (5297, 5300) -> 0.7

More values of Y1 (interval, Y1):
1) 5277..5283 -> 5277.88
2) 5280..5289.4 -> 5287.61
